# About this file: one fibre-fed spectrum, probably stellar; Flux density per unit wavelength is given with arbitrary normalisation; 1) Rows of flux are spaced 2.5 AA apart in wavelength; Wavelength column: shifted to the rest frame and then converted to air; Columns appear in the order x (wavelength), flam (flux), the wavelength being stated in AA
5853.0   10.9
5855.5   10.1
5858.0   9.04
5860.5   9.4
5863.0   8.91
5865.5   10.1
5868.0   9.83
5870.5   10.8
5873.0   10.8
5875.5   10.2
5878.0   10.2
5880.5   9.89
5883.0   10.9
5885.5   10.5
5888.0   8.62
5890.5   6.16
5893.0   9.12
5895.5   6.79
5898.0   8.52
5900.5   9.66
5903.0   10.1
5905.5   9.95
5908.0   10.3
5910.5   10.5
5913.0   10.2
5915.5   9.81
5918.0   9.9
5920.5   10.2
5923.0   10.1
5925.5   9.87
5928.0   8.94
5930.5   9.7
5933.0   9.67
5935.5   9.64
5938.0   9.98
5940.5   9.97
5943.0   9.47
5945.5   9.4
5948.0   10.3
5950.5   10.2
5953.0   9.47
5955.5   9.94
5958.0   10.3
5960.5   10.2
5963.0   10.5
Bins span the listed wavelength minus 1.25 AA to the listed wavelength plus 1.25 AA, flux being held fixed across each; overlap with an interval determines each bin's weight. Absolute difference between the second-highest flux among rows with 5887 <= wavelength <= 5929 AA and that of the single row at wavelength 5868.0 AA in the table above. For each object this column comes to 0.47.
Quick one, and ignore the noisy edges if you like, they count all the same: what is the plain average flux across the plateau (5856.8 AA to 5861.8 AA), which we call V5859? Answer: 9.2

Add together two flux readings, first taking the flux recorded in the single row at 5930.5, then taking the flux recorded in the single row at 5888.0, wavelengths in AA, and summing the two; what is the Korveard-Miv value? 18.3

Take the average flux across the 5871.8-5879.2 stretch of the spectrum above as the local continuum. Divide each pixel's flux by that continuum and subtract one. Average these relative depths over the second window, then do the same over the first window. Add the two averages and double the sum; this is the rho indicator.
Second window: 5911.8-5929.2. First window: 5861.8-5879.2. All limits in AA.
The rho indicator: -0.16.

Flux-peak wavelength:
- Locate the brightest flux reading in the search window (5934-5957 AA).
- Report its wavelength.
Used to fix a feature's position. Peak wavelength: 5948.0 AA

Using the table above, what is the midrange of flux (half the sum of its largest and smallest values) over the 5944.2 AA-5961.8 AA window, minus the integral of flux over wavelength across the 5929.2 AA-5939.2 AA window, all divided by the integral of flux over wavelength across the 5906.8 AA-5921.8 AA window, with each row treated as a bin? -0.58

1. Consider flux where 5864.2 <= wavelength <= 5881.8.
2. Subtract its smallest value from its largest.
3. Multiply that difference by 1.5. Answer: 1.5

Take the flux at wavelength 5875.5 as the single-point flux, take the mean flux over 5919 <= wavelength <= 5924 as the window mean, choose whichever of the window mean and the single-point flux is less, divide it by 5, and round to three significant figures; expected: 2.03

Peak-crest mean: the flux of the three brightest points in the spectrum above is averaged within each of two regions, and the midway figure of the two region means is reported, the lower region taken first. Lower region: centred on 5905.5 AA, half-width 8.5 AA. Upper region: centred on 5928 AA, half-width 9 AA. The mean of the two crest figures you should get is 10.2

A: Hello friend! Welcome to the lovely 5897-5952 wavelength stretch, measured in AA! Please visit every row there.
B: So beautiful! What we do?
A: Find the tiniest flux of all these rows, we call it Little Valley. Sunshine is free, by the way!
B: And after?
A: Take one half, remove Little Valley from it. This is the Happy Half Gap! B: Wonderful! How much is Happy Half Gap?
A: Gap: -8.0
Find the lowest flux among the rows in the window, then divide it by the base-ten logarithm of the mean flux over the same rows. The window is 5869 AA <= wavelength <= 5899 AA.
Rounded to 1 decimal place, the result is 6.3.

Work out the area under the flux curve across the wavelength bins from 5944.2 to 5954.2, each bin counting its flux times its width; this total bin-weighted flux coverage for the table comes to 98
